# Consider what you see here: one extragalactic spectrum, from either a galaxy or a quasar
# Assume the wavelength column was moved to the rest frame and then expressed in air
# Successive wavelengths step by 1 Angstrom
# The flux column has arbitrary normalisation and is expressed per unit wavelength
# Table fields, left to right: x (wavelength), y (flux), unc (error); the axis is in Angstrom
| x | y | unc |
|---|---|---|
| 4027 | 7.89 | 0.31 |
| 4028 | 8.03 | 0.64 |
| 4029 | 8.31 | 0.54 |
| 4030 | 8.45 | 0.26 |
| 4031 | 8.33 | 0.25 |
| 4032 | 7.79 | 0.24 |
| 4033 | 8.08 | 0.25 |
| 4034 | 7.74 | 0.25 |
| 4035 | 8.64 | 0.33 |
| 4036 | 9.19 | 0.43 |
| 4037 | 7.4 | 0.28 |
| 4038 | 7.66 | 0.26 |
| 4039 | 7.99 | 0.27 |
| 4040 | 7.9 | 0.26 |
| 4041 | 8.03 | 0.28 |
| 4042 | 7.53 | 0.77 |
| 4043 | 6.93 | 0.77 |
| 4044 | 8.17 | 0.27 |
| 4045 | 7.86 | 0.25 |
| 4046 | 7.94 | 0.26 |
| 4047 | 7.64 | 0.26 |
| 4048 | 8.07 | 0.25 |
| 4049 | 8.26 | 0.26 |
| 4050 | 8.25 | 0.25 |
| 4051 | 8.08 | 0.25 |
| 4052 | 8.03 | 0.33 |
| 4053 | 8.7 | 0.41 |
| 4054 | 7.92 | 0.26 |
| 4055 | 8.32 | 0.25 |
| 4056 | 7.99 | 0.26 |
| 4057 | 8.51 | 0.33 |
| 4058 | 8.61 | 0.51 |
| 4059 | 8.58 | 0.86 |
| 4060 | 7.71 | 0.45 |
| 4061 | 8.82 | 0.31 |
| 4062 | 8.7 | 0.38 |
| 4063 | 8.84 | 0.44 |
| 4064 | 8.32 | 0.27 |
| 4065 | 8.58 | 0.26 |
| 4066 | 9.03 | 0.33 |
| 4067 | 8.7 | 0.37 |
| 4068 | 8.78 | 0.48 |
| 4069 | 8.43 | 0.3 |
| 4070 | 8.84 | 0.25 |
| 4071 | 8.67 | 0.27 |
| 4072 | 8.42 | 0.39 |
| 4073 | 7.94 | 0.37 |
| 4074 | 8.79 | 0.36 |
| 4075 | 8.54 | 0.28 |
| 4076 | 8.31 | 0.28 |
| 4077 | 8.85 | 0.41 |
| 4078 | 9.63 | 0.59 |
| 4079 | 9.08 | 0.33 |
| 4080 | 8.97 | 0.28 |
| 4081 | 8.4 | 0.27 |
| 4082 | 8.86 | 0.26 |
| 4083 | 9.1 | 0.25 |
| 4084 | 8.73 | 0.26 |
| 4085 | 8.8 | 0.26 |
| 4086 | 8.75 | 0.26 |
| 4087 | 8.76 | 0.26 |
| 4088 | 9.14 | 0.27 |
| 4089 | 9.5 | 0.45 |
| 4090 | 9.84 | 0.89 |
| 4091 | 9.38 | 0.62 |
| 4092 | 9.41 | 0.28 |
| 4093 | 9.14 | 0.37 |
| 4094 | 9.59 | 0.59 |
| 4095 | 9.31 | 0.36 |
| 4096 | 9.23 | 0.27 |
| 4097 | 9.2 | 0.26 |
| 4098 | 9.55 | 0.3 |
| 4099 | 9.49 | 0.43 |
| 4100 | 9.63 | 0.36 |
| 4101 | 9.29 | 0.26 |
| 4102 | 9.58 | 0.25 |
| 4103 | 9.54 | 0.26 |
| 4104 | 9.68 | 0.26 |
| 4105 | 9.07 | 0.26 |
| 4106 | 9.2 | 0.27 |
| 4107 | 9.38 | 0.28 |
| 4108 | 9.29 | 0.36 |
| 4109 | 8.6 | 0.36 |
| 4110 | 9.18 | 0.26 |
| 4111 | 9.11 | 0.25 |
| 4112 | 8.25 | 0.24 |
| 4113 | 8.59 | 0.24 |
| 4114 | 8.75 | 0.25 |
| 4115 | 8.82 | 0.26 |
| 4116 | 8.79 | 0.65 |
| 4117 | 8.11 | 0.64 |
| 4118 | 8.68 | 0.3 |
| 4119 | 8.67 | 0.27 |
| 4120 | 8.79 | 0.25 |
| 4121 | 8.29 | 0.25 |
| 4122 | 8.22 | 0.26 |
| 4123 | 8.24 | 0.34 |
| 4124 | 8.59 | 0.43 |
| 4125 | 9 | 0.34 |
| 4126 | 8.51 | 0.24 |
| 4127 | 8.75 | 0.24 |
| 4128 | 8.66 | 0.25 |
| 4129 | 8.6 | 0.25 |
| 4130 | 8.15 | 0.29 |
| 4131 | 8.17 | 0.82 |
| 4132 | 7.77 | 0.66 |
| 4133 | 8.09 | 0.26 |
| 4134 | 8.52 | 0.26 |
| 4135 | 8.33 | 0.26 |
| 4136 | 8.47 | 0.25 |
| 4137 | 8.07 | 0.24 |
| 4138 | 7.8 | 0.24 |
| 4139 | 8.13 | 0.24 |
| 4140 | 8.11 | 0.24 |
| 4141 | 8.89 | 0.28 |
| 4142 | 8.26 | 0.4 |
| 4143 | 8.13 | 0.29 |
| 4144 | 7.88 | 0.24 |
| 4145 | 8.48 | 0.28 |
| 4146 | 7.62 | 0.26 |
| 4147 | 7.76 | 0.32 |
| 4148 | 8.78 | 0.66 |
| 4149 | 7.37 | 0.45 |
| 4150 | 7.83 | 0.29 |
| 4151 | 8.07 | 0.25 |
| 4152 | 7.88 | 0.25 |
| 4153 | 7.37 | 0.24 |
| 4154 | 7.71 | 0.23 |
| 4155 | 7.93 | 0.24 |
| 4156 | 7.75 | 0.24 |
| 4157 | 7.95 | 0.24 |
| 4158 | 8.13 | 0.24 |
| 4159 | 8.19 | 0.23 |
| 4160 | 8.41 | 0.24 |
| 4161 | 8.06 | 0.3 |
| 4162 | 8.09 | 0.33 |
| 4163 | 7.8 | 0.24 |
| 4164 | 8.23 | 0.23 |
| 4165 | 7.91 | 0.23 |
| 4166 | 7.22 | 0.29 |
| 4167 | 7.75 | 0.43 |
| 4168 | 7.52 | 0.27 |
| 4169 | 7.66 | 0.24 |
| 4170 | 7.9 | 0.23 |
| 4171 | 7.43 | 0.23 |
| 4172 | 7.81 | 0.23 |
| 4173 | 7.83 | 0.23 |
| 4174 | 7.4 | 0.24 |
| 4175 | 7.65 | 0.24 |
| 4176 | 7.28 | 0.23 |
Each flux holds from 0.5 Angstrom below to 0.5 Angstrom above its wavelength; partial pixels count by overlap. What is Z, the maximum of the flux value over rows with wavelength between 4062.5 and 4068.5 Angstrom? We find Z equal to 9.03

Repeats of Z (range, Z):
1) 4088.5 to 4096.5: 9.84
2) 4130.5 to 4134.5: 8.52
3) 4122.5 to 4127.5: 9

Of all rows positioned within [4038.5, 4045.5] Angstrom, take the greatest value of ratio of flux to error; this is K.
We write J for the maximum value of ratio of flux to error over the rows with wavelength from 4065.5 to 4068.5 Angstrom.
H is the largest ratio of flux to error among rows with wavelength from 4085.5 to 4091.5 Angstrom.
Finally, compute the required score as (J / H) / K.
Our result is 0.0257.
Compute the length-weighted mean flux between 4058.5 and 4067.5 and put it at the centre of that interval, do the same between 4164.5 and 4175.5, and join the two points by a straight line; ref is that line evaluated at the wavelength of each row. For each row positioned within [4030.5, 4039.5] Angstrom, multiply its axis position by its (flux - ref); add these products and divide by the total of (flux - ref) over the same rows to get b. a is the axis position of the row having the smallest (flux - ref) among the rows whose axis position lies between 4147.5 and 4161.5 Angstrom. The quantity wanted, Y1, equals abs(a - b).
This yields 113.8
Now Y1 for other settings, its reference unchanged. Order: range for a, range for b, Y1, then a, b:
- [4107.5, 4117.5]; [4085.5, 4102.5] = 22.1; 4117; 4094.9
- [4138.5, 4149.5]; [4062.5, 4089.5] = 67.6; 4149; 4081.4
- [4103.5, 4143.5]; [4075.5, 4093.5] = 45.6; 4132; 4086.4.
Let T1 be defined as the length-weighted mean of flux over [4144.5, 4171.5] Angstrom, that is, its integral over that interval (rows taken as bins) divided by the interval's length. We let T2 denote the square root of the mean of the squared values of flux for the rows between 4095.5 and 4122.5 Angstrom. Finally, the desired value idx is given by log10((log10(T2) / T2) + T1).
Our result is 0.902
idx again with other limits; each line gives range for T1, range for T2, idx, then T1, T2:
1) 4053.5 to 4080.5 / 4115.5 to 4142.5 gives 0.939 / 8.59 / 8.4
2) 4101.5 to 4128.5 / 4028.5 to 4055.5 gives 0.951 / 8.83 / 8.1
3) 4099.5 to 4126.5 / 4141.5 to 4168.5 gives 0.954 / 8.88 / 7.9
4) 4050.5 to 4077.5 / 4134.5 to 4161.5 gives 0.934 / 8.48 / 8.1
